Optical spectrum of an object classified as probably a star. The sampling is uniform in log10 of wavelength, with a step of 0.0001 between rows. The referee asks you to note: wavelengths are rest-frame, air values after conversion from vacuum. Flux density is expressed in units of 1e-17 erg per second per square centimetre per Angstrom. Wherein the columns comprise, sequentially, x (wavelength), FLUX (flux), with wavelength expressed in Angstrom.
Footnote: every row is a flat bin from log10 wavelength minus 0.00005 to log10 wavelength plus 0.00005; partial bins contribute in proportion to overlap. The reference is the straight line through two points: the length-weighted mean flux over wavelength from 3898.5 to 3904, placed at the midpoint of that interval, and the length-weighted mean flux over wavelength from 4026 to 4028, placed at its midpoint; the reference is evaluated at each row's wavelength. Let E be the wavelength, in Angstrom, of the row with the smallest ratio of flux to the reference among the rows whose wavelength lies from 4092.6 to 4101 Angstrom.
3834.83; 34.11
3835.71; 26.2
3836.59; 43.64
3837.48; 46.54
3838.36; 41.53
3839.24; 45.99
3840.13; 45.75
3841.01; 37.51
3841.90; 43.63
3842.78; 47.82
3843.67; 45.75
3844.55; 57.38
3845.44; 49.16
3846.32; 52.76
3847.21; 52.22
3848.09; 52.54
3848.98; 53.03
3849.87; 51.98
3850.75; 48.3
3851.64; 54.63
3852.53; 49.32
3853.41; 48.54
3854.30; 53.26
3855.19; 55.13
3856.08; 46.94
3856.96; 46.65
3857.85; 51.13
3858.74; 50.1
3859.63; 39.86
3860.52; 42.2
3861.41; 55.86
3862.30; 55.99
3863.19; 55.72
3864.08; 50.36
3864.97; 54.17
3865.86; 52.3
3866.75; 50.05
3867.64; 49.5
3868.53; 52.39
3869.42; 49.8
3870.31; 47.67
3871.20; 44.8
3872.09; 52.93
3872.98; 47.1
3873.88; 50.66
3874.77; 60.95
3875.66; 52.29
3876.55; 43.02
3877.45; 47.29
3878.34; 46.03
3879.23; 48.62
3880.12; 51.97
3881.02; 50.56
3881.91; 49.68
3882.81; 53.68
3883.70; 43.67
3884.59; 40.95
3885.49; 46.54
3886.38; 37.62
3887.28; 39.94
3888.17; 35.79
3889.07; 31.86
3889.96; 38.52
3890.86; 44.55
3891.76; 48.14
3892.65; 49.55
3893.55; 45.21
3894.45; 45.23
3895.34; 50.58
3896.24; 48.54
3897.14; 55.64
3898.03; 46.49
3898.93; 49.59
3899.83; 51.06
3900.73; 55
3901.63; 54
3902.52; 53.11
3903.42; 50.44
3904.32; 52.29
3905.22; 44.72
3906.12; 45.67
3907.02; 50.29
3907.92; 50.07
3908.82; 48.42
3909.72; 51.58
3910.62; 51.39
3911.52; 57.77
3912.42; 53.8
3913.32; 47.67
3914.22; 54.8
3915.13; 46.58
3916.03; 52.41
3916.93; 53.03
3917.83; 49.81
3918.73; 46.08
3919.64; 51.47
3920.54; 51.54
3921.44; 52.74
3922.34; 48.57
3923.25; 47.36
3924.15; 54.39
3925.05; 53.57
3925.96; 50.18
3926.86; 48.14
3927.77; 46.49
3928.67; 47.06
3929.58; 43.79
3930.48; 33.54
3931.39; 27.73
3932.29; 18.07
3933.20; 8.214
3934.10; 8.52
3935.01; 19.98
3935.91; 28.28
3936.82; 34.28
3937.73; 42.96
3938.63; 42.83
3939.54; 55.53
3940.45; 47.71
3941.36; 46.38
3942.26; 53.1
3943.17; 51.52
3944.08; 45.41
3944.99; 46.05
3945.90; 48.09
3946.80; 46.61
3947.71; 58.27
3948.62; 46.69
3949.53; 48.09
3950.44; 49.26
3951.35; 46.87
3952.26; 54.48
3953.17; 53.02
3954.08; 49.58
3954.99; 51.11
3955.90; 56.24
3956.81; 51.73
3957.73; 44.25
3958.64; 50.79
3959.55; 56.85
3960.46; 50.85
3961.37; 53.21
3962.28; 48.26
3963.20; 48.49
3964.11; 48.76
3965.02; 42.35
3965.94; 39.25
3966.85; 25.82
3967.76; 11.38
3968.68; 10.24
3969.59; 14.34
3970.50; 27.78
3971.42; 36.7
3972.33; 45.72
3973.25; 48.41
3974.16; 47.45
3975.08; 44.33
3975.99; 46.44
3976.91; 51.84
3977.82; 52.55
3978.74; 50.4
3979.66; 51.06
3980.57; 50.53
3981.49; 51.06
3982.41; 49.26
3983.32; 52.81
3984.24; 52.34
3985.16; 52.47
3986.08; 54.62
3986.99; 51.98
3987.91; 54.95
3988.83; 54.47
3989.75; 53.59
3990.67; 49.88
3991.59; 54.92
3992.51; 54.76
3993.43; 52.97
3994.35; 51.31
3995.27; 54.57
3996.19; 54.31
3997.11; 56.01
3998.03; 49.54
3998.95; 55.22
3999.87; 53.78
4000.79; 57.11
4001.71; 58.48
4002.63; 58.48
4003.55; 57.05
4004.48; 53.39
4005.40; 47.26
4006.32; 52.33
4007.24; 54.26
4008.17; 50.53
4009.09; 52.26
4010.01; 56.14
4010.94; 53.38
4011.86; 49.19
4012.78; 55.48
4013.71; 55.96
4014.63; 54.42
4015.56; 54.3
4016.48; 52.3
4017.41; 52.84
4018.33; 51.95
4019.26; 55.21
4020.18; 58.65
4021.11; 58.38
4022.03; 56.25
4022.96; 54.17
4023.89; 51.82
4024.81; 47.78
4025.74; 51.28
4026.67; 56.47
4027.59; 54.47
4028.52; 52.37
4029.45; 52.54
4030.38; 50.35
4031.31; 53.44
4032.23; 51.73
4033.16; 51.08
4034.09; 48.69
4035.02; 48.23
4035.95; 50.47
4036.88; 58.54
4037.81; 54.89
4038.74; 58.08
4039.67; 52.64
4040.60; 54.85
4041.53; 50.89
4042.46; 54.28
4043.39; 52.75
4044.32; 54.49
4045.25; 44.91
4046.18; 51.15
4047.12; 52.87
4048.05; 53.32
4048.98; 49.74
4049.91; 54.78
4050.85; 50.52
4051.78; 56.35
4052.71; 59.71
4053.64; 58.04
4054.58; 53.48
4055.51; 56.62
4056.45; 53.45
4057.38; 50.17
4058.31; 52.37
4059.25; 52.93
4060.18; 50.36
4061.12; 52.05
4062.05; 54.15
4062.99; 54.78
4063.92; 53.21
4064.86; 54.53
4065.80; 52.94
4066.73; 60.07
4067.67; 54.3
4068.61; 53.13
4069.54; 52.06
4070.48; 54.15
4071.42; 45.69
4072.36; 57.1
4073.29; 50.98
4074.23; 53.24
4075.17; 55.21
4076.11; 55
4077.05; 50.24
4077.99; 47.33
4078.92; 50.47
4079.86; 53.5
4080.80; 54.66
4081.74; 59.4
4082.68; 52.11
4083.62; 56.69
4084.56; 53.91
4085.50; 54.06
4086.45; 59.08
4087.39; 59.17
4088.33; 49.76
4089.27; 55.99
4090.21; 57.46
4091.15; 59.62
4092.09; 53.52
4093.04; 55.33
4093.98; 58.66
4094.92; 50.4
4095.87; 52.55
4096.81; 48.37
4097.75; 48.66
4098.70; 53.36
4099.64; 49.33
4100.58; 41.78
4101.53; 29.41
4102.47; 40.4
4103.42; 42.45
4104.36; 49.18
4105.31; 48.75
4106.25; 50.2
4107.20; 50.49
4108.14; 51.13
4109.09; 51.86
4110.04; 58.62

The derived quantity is 4100.58 Angstrom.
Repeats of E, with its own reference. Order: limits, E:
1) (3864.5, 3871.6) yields 3871.20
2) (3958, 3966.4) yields 3965.94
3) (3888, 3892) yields 3889.07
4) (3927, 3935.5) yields 3933.20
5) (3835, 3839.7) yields 3835.71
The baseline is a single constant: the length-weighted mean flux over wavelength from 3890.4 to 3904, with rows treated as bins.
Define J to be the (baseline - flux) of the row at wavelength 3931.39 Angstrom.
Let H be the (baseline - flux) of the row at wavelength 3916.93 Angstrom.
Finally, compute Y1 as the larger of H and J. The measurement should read 22.1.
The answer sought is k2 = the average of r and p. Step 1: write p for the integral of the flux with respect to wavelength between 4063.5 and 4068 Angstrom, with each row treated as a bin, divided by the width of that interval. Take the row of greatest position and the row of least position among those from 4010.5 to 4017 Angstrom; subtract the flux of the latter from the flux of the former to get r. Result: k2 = 27.0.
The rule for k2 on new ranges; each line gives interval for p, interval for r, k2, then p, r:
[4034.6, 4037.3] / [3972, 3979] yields 28.5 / 52.4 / 5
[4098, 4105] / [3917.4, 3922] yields 23.4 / 43.9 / 3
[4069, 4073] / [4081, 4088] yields 26.0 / 52.3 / 0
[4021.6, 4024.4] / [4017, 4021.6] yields 29.7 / 53.9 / 6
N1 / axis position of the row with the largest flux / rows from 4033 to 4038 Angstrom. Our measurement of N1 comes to 4036.88 Angstrom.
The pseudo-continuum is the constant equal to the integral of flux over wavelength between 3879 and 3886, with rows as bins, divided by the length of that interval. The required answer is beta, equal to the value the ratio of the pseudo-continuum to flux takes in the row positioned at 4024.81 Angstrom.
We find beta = 1.01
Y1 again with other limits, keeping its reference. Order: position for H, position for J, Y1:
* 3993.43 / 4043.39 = -2.9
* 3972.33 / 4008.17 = 4.1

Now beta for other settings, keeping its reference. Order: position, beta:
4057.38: 0.96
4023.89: 0.93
